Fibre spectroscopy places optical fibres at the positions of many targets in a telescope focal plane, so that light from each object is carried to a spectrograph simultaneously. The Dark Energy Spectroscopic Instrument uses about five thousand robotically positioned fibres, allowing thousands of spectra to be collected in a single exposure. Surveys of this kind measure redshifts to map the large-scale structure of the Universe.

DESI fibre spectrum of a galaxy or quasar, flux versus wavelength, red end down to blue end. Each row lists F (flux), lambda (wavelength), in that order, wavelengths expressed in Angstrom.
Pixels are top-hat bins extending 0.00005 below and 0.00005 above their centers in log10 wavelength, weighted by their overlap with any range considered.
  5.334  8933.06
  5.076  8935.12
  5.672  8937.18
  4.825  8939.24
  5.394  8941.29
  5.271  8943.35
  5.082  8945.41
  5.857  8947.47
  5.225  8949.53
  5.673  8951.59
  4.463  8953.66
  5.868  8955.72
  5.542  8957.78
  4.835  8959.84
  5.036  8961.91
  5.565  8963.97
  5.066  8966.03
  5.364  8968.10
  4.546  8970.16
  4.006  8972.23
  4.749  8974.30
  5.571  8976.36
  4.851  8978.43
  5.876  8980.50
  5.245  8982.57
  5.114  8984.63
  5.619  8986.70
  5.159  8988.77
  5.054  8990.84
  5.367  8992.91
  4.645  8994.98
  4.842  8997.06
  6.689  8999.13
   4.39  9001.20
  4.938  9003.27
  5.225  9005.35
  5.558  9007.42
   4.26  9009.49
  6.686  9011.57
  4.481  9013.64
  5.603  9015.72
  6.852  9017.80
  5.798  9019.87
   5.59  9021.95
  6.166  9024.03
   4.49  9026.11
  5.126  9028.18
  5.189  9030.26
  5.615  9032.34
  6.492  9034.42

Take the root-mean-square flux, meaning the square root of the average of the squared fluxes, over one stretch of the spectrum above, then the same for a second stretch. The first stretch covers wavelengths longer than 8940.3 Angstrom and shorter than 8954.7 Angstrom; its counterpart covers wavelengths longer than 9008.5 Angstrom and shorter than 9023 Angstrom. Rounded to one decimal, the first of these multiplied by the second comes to 30.1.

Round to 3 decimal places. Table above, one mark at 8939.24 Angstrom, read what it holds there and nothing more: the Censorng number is 4.825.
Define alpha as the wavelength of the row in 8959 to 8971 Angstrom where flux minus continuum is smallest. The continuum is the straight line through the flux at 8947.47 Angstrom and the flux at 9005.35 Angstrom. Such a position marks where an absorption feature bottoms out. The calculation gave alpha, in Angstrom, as 8970.16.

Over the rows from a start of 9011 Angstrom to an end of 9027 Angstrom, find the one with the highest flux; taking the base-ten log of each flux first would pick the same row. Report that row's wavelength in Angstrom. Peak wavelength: 9017.80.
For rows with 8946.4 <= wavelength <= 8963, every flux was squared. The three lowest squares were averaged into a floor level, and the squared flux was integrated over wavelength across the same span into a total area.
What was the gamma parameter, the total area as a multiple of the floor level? 21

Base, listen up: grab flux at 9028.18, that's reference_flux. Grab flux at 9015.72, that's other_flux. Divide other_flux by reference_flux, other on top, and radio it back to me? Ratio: 1.09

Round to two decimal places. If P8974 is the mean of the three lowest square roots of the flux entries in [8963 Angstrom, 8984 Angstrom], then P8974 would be 2.10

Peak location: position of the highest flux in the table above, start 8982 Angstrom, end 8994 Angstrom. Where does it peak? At 8986.70 Angstrom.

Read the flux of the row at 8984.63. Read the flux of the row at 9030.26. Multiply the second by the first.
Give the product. 26.5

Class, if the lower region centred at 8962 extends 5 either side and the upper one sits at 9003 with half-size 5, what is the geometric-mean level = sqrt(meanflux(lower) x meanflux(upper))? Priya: 5.28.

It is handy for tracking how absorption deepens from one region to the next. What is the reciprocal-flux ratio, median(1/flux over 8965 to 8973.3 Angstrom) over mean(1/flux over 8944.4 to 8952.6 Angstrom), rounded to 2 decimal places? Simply 1.14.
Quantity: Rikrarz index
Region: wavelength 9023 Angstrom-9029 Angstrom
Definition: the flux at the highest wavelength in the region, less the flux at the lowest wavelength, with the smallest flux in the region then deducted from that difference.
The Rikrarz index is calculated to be -5.53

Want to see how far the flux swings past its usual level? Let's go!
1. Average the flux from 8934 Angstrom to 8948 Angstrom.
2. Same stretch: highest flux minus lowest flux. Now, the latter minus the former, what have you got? -4.3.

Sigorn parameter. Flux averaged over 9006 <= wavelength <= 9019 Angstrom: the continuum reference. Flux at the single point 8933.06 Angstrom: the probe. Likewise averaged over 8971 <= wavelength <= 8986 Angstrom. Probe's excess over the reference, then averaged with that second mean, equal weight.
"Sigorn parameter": 2.41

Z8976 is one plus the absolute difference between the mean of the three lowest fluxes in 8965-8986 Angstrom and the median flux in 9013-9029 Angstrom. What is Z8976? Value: 2.16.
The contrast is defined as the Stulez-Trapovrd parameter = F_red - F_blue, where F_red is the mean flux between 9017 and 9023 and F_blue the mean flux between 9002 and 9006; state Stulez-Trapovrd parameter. 1.0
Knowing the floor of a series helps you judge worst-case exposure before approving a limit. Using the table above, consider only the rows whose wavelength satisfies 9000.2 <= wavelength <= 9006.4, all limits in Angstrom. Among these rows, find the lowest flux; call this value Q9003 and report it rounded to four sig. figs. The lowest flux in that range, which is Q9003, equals 4.390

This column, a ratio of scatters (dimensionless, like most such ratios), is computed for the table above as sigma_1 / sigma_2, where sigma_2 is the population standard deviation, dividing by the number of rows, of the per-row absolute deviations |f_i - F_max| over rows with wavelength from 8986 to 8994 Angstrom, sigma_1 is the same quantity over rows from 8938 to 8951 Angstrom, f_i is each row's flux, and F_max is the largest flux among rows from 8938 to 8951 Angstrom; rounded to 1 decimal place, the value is 1.5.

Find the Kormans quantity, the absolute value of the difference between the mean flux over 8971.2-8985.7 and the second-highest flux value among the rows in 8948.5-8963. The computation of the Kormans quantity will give 0.61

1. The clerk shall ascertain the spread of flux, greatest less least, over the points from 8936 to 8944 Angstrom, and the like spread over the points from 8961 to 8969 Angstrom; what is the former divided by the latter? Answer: 1.60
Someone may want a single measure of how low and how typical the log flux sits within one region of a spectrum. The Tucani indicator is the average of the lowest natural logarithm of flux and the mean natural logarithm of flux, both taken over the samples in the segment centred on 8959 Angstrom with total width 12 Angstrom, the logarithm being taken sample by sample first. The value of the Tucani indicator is 1.57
